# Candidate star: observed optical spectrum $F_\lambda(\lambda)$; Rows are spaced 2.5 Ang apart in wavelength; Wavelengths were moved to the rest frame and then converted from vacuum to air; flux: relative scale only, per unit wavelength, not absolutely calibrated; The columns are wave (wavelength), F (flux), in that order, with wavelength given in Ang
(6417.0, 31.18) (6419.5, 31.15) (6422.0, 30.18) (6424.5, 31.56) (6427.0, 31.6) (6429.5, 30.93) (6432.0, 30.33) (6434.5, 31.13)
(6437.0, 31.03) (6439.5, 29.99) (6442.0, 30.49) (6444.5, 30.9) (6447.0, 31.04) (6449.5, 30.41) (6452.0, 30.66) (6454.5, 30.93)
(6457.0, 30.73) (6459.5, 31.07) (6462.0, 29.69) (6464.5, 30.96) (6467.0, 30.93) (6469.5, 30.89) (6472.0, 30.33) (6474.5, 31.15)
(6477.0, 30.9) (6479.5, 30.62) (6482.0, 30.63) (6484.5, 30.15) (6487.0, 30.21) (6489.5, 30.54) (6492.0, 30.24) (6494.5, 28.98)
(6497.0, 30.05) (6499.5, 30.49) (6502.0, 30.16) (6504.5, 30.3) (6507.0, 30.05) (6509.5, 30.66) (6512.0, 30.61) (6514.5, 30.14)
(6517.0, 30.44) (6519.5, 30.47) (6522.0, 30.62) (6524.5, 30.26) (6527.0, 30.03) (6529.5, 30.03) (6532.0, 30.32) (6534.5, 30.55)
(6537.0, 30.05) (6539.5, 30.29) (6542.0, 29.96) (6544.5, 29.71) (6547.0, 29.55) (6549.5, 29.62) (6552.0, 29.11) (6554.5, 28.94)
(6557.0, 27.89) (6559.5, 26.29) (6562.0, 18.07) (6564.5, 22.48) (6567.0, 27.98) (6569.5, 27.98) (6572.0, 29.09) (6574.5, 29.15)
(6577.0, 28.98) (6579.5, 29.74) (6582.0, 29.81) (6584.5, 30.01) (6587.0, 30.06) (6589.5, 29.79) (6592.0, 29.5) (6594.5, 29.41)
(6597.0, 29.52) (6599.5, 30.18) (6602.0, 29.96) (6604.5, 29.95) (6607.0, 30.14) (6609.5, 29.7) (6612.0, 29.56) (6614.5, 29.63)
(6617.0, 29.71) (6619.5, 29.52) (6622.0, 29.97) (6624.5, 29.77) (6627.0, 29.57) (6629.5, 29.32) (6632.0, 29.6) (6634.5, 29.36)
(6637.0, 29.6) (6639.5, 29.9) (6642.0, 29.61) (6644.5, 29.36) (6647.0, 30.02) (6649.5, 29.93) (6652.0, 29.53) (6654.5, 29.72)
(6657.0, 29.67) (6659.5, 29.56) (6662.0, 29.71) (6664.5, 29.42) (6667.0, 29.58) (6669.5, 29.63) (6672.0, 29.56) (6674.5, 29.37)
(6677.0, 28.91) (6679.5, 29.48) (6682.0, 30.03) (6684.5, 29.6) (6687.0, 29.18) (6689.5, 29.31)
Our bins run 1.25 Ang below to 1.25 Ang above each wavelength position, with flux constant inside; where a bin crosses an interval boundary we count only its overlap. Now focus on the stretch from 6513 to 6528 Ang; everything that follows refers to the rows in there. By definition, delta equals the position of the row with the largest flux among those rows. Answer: 6522.0 Ang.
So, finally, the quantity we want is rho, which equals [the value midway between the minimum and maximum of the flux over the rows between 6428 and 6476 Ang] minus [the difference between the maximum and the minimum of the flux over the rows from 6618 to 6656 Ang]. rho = 29.7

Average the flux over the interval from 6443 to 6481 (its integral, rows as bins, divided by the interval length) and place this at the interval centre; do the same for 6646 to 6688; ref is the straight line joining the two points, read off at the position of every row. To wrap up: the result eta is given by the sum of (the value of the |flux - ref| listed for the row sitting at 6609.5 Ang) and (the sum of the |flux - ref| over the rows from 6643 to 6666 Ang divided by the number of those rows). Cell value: 0.4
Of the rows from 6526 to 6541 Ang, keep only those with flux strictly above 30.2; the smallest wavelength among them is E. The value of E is 6532.0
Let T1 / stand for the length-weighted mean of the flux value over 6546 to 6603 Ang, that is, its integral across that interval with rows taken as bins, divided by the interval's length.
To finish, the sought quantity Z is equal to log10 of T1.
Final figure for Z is 1.453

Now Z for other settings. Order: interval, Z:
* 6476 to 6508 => 1.481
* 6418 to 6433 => 1.491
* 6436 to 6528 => 1.484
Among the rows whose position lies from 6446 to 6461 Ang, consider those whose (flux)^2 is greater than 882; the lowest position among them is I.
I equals 6447.0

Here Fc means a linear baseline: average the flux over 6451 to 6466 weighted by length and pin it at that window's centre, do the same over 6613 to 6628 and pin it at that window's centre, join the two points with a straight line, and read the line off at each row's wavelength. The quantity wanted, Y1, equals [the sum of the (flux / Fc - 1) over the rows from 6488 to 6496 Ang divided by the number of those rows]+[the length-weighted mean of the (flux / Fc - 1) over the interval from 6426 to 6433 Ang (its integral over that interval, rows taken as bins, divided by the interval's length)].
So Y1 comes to -0.015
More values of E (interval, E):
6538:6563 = 6539.5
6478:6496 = 6479.5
